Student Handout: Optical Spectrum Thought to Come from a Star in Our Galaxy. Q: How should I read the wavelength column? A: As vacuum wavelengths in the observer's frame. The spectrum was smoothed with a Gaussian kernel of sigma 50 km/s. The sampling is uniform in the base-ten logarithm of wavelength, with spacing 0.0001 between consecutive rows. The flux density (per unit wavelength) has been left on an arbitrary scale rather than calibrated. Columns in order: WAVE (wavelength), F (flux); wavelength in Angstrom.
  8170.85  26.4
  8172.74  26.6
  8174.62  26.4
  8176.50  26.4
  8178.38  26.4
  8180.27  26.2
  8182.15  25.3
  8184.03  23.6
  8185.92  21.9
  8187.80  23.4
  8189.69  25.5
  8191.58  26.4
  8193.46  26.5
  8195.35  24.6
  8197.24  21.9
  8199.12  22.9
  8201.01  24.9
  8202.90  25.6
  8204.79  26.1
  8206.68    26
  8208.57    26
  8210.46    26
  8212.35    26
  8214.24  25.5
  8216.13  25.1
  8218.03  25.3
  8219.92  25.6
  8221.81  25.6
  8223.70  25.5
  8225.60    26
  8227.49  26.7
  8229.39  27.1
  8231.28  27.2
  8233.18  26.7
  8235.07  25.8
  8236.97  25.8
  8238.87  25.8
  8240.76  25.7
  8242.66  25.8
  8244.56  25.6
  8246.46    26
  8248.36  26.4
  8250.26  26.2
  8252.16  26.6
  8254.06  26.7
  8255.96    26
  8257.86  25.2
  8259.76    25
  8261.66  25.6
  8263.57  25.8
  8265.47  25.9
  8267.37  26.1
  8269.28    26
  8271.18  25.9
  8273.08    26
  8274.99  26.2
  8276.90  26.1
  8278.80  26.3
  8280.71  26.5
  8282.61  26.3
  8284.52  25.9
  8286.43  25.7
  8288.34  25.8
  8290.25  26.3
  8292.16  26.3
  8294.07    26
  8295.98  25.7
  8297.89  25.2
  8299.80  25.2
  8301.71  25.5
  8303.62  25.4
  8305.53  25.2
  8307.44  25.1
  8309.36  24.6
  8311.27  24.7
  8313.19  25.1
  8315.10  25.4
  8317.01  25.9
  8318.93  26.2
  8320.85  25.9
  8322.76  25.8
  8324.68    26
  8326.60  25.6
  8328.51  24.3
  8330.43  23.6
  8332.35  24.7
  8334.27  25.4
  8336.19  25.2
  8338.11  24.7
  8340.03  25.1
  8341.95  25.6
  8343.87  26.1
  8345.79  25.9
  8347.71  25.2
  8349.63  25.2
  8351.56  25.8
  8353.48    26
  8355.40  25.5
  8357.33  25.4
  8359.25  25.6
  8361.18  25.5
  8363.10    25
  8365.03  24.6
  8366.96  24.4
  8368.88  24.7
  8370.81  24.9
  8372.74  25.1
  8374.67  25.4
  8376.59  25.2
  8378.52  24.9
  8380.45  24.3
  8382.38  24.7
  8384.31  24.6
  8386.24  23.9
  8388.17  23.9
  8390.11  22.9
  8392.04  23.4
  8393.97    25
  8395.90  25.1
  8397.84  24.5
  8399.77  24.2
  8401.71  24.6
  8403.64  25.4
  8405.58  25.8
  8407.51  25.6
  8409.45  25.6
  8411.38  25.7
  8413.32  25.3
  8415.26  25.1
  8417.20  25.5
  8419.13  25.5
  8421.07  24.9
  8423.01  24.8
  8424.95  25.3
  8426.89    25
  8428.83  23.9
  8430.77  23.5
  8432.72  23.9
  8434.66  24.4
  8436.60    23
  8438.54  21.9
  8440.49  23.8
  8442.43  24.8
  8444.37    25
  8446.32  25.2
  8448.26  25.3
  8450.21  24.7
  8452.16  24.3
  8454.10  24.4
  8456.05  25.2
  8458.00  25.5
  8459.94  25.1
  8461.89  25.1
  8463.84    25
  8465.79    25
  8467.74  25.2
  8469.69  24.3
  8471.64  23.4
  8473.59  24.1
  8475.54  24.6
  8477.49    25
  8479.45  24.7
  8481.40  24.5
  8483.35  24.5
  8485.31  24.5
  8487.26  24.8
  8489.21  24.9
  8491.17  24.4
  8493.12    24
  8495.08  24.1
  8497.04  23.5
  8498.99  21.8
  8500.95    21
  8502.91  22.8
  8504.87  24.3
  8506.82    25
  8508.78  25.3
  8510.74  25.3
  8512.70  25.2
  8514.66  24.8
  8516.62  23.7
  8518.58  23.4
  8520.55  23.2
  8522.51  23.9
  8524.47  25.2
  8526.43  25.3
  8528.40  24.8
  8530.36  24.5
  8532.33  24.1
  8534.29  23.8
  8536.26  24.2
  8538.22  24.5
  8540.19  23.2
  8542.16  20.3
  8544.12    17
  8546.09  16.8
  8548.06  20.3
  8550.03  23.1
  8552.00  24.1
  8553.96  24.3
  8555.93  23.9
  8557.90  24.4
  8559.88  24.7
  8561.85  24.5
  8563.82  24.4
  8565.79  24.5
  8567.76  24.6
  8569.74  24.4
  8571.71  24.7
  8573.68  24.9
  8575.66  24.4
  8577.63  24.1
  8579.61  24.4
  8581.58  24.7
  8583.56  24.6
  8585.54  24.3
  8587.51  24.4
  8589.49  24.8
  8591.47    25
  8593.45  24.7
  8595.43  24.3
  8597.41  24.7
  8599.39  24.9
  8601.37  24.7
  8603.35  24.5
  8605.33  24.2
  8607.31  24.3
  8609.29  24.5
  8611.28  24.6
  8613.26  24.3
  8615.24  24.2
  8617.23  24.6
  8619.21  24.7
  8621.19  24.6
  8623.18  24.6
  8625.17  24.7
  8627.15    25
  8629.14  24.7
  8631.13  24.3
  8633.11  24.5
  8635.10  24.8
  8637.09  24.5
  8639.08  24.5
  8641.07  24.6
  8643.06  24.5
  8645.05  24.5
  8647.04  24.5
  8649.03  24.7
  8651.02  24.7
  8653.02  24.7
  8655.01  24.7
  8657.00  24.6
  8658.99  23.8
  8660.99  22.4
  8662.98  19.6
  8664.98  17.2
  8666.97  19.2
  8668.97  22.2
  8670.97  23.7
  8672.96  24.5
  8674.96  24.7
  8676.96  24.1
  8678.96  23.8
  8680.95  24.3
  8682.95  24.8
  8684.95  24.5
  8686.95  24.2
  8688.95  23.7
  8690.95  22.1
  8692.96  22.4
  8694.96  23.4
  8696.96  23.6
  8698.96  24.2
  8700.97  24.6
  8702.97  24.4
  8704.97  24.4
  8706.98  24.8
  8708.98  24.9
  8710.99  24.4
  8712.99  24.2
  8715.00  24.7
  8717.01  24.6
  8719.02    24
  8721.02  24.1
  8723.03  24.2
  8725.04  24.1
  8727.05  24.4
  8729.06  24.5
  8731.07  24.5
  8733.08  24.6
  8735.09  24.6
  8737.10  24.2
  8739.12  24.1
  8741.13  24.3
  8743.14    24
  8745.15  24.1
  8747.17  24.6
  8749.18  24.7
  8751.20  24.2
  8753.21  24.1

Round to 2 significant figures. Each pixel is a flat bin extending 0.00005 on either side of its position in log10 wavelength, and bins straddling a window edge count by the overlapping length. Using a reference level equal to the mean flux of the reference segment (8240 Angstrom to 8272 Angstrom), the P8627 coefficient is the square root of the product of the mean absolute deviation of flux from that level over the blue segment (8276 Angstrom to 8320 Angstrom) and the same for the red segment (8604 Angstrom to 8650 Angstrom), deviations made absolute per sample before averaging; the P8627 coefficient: 0.81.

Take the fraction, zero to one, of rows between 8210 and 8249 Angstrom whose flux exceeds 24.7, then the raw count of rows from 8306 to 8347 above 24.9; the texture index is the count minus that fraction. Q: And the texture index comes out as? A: 14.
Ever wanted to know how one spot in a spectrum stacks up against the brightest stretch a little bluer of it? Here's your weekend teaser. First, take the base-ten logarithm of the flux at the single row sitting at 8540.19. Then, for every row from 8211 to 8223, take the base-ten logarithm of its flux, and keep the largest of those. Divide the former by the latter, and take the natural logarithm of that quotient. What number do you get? -0.036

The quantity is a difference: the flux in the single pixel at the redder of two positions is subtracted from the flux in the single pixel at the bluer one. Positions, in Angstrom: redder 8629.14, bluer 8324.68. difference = 1.3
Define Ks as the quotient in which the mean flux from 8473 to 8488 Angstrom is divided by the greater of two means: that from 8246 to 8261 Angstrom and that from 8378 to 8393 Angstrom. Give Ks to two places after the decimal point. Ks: 0.95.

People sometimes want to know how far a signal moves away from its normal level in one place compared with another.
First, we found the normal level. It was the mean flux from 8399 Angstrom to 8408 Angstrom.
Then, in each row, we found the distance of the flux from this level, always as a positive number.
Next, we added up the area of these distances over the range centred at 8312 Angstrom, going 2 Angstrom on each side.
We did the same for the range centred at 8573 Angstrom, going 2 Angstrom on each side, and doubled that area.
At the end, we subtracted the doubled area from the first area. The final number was -1.7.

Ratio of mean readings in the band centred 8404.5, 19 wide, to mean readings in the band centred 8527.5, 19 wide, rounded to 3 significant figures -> 1.04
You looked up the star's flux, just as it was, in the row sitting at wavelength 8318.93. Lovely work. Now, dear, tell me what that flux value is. 26.2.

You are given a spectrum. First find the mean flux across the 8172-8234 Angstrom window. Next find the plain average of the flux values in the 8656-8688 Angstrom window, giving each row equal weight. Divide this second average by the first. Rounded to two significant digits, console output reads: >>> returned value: 0.90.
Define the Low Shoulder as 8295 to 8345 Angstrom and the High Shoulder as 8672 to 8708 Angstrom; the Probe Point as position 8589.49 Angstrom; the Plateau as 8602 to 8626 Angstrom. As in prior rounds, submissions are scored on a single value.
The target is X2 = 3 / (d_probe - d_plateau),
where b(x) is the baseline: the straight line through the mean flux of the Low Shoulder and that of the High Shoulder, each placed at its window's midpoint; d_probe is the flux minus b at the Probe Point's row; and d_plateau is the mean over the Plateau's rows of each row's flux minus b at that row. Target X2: 13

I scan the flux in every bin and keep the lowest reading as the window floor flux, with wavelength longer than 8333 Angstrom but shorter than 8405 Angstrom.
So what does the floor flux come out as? 22.9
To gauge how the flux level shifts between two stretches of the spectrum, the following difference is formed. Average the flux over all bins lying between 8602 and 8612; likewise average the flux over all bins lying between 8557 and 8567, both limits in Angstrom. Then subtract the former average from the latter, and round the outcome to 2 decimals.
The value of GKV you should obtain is 0.08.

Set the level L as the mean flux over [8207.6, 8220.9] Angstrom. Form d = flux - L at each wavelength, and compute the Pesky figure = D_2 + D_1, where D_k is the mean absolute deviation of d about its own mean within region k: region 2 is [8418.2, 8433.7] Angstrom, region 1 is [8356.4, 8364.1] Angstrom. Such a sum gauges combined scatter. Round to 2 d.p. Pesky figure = 0.81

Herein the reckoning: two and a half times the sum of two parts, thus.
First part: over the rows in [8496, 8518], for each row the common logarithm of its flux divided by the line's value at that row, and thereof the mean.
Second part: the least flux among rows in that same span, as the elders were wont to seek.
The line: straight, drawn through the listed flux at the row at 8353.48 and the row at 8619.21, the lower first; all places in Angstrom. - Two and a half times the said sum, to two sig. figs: 52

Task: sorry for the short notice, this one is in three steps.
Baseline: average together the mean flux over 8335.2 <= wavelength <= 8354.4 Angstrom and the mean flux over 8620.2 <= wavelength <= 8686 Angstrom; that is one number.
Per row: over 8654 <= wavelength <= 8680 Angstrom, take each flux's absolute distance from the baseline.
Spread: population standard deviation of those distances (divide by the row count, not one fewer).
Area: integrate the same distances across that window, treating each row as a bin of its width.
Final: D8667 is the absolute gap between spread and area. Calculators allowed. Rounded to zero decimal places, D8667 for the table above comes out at 50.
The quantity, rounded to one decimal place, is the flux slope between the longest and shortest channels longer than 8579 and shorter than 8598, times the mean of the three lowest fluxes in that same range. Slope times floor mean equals 0.4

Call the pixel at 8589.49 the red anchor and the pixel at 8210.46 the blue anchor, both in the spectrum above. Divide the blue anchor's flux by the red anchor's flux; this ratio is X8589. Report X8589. 1.05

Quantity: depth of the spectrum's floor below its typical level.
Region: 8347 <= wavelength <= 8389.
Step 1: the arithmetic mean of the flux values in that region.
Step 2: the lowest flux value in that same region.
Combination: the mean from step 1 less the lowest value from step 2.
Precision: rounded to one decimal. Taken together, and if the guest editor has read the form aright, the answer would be 1.1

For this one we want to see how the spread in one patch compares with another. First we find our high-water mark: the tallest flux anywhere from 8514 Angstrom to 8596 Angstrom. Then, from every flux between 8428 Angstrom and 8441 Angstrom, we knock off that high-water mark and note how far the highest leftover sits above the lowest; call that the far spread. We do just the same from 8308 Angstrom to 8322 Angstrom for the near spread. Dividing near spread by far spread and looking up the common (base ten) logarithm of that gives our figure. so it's -0.2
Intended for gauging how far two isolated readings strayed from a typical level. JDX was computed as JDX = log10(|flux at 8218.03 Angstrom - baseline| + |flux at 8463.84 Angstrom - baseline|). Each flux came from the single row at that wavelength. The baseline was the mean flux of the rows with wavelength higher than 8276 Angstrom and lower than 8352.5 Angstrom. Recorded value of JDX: -0.14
